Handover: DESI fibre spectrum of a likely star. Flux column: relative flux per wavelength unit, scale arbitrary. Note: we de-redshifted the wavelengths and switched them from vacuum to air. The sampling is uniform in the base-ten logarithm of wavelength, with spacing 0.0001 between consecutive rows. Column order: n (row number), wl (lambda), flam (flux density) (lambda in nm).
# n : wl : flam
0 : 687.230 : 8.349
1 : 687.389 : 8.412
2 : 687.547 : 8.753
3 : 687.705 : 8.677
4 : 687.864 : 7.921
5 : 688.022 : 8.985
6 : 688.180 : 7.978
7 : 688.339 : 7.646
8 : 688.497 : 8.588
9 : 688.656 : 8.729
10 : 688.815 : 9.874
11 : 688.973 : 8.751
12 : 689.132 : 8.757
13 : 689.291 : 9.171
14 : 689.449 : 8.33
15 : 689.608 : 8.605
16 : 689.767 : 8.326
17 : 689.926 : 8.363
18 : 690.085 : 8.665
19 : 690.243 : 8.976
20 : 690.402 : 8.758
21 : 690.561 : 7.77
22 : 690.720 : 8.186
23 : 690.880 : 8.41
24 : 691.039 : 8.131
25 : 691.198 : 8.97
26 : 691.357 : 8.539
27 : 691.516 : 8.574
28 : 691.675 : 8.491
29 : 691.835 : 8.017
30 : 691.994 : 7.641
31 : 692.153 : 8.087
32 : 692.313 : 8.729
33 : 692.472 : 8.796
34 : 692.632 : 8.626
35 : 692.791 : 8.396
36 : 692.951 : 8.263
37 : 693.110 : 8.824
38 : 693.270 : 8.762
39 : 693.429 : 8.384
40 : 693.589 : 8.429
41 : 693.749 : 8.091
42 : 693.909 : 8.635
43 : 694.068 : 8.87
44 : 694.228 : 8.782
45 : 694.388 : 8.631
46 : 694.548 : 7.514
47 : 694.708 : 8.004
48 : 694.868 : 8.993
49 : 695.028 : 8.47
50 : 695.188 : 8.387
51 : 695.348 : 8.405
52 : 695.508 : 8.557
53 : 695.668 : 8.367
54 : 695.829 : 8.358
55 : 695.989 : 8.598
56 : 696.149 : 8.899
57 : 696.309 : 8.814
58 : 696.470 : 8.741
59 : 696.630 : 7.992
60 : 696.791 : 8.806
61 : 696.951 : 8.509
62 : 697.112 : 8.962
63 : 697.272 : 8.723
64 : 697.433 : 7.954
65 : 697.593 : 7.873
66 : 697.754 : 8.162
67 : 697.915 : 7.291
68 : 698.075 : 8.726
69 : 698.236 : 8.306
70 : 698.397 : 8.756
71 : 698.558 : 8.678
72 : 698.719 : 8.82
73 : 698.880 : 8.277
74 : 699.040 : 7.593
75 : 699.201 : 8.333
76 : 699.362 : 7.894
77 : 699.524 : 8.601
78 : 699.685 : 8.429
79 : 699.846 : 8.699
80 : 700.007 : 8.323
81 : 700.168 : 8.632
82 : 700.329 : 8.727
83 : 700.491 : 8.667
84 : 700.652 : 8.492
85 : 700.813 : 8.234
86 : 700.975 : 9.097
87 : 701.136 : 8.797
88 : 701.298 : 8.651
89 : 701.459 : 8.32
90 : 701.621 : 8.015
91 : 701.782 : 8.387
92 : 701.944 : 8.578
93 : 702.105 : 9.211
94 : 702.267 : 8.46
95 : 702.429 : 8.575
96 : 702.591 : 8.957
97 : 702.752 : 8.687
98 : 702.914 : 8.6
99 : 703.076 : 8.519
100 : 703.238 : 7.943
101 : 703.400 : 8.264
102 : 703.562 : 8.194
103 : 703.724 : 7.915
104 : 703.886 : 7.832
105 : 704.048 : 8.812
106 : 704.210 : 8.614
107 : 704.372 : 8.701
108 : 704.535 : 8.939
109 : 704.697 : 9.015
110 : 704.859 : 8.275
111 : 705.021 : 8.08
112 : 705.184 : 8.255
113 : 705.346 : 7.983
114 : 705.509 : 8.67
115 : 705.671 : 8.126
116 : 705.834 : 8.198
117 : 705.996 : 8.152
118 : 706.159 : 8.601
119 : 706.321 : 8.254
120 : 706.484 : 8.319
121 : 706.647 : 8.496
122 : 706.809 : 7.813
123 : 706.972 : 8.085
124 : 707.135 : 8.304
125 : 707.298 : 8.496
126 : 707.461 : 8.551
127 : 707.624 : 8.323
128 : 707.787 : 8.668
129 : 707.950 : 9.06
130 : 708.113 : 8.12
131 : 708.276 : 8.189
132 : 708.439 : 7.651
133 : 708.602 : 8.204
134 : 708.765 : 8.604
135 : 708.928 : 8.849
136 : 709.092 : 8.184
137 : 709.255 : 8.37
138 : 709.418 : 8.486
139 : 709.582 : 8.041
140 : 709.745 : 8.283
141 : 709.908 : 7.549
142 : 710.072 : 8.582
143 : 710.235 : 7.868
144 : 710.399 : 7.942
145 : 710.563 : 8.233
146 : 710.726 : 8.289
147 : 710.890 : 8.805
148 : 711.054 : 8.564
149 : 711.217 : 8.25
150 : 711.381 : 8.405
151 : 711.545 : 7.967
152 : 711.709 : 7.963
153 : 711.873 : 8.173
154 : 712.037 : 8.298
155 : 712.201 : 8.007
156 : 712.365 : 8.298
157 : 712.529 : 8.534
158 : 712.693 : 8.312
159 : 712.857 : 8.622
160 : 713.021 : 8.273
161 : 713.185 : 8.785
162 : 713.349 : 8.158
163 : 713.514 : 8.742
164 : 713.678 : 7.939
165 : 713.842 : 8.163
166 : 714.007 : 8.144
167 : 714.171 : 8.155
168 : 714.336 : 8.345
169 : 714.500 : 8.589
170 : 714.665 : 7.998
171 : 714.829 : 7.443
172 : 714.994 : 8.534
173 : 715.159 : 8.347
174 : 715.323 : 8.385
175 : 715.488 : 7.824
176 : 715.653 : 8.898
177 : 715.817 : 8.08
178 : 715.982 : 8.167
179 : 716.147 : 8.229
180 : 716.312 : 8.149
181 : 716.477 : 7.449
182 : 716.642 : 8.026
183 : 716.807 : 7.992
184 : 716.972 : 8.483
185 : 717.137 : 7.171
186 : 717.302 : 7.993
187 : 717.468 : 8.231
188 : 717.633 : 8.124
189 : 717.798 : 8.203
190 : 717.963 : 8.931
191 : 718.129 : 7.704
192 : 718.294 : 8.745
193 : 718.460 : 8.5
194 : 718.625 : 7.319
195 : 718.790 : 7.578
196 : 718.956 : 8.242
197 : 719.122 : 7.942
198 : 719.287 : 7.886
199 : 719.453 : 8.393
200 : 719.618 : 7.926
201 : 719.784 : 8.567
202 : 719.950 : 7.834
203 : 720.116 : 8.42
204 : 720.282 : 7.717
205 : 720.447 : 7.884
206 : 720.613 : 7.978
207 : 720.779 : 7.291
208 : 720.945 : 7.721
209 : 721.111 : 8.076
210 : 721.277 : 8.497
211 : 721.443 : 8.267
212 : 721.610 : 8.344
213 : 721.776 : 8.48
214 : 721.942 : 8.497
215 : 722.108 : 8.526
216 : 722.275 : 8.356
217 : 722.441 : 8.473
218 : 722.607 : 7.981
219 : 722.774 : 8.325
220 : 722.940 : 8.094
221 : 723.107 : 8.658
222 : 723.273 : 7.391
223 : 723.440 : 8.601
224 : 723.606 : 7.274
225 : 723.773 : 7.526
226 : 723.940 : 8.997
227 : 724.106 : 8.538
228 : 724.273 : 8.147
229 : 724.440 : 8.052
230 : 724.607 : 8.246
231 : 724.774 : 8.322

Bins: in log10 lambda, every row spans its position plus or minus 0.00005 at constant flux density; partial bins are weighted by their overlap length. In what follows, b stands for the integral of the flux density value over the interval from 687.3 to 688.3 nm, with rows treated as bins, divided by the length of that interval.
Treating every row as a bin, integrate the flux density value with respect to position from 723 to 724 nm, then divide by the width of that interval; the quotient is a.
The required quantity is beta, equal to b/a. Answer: 1.05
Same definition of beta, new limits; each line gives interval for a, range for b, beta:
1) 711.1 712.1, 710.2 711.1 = 1.01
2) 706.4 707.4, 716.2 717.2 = 0.96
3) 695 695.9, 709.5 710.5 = 0.96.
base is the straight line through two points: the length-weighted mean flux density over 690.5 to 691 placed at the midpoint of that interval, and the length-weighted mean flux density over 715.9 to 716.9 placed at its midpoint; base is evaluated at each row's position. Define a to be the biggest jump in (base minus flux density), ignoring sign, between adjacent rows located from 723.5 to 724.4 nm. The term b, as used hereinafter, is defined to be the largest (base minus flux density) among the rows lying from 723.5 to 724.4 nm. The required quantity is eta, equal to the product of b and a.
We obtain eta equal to 1.0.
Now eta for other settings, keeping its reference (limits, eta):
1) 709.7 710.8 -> 0.5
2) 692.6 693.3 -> -0.1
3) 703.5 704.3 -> 0.2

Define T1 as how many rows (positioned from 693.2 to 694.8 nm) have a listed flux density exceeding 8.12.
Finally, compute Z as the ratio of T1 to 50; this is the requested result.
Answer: 0.140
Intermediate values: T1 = 7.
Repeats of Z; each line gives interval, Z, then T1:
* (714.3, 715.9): 0.120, 6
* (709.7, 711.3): 0.140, 7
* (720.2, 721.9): 0.080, 4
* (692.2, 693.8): 0.180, 9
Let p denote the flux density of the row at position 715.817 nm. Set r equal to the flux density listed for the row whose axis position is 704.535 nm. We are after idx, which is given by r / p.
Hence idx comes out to 1.11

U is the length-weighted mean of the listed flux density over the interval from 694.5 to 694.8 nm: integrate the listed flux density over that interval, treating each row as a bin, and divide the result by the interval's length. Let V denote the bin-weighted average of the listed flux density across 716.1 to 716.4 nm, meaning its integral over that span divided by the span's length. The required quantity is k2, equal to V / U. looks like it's 1.04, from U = 7.8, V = 8.17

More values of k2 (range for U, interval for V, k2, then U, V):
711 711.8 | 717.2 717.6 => 0.98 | 8.2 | 8.06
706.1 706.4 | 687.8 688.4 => 0.97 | 8.4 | 8.16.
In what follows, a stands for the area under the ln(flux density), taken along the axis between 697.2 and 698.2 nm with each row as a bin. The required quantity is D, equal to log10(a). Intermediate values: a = 2.1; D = 0.3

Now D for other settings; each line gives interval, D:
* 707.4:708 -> 0.1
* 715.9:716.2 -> -0.2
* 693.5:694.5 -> 0.3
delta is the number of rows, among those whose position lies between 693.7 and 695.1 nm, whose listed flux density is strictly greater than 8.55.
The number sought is 5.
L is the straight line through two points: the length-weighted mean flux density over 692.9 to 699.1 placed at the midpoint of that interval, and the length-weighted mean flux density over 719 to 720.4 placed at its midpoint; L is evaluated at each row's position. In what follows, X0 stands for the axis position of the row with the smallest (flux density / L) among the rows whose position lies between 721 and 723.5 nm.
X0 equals 723.273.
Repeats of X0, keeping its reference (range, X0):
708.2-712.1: 709.908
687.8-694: 688.339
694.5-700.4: 697.915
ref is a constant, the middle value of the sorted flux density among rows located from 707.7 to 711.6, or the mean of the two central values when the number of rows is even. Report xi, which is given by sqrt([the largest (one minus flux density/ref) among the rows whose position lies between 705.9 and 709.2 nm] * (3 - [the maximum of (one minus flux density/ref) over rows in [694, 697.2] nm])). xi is 0.47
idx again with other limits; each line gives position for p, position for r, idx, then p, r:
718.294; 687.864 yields 0.91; 8.745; 7.921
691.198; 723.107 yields 0.97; 8.97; 8.658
